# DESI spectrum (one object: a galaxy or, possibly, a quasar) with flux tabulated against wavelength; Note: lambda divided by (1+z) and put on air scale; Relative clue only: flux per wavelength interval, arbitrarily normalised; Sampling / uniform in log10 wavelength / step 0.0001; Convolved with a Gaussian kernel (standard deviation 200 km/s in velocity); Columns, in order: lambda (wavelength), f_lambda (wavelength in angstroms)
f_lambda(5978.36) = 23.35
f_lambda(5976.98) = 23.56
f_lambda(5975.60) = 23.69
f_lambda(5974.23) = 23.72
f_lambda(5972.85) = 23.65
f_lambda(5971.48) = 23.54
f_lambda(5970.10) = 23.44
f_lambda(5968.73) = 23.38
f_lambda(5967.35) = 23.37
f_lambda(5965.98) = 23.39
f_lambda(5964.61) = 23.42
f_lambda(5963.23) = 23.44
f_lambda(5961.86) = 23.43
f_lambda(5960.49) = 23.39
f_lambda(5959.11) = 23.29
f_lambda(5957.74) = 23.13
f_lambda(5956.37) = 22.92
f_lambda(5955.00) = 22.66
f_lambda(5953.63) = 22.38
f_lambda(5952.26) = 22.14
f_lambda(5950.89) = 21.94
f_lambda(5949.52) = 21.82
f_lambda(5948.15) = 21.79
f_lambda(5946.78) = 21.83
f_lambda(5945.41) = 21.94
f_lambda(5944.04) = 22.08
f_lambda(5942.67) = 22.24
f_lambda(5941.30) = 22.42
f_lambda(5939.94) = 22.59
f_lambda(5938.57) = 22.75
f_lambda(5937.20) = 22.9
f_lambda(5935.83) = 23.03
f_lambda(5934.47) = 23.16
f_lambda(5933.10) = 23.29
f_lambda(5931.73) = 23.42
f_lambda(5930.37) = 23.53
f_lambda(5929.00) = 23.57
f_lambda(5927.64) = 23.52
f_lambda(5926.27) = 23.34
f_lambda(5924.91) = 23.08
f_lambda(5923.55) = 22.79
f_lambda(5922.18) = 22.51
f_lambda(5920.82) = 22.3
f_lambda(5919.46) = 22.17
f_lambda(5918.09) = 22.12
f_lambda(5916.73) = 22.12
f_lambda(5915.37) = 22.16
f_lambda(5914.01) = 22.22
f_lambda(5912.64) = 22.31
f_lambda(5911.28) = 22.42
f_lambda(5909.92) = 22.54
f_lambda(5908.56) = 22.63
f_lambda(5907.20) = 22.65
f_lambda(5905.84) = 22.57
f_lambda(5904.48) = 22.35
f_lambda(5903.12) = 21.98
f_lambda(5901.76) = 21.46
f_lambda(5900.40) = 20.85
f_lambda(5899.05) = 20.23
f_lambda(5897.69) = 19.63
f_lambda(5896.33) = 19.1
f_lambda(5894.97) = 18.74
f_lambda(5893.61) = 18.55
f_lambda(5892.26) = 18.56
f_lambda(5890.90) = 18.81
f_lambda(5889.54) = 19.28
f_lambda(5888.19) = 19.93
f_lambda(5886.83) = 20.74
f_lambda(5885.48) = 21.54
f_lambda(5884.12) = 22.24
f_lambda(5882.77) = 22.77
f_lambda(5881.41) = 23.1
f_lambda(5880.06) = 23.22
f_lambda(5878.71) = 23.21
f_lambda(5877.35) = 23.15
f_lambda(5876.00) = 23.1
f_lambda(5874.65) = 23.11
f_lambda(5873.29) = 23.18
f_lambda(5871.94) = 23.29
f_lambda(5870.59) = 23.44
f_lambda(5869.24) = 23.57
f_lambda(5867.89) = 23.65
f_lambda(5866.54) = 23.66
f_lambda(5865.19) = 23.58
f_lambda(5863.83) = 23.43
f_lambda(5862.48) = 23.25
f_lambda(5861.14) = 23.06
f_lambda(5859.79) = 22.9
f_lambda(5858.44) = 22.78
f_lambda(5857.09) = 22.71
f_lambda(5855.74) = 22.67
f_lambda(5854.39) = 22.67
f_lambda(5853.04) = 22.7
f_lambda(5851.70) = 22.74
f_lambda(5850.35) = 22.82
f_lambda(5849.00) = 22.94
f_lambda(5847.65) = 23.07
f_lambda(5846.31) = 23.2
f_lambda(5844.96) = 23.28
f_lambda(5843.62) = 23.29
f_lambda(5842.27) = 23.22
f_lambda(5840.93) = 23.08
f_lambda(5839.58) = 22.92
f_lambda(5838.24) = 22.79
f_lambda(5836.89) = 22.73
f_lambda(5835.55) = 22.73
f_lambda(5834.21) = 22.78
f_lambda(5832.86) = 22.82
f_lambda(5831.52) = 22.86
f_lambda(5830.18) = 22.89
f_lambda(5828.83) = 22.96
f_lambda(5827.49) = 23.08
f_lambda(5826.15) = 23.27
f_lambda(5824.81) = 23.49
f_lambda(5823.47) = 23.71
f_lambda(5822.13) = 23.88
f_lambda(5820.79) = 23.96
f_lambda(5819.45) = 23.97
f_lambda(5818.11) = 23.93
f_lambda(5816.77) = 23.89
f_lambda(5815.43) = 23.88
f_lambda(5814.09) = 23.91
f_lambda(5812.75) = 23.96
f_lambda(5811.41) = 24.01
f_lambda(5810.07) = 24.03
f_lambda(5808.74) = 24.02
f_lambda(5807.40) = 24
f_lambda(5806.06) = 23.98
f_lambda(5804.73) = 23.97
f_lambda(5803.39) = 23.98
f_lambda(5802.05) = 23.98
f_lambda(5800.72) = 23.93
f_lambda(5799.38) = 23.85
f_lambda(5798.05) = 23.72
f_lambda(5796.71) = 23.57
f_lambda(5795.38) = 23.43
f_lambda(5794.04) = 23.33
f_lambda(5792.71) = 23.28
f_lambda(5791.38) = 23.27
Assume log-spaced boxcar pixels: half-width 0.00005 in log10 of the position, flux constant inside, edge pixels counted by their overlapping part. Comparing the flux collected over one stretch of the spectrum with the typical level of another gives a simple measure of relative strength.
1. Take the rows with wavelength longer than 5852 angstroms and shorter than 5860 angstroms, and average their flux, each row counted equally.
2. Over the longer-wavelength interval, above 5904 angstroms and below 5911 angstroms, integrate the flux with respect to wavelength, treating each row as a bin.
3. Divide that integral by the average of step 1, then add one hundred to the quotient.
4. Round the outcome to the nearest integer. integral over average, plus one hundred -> 107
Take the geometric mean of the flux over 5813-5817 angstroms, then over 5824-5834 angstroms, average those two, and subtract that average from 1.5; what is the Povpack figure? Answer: -22.0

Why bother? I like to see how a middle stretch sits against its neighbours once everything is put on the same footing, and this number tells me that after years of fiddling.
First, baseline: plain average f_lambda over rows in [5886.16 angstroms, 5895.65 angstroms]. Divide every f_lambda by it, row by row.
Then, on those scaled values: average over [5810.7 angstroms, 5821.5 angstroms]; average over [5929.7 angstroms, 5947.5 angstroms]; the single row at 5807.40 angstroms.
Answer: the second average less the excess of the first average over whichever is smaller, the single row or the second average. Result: 1.117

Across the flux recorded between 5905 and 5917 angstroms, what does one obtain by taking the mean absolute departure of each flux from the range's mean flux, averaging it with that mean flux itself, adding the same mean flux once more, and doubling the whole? 67.4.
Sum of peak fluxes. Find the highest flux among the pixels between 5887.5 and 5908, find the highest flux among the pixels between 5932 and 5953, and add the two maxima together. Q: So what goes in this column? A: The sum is 45.9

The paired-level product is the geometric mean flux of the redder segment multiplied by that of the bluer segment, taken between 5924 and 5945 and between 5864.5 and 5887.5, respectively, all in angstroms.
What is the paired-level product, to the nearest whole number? 528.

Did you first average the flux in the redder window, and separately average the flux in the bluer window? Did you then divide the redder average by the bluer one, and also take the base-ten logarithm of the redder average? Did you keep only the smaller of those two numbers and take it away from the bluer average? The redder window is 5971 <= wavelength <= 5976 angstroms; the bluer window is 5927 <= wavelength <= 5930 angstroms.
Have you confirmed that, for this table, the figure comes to 22.5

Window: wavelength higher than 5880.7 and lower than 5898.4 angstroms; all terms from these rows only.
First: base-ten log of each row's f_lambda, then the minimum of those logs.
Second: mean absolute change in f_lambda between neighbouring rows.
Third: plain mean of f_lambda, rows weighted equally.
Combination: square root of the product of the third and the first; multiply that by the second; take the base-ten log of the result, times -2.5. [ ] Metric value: -0.94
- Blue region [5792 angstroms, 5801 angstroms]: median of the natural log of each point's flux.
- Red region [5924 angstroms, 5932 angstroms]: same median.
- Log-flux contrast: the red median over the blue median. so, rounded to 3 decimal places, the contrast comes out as 0.999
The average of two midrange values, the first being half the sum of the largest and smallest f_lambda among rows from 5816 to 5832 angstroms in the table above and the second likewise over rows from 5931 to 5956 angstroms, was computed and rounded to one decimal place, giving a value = 23.0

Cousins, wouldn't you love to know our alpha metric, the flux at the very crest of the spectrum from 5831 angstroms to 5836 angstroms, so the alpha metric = 22.86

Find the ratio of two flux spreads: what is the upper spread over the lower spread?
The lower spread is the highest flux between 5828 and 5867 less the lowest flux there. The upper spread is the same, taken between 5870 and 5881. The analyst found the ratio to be 0.3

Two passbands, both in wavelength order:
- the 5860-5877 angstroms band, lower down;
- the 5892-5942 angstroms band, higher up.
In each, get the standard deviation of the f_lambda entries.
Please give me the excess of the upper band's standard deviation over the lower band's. 1.2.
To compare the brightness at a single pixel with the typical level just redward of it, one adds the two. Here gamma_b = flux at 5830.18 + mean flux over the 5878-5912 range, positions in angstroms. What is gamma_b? 44.1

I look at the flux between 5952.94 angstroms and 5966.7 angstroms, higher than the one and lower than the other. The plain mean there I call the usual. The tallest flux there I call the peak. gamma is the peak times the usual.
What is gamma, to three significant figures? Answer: 543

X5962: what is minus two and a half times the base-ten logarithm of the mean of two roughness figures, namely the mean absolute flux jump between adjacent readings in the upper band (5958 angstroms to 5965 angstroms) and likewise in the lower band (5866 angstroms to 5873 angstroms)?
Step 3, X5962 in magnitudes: 2.9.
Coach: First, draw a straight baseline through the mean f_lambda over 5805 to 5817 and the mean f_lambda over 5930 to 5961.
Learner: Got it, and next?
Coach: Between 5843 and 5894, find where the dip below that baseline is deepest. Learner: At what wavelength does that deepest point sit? 5892.26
